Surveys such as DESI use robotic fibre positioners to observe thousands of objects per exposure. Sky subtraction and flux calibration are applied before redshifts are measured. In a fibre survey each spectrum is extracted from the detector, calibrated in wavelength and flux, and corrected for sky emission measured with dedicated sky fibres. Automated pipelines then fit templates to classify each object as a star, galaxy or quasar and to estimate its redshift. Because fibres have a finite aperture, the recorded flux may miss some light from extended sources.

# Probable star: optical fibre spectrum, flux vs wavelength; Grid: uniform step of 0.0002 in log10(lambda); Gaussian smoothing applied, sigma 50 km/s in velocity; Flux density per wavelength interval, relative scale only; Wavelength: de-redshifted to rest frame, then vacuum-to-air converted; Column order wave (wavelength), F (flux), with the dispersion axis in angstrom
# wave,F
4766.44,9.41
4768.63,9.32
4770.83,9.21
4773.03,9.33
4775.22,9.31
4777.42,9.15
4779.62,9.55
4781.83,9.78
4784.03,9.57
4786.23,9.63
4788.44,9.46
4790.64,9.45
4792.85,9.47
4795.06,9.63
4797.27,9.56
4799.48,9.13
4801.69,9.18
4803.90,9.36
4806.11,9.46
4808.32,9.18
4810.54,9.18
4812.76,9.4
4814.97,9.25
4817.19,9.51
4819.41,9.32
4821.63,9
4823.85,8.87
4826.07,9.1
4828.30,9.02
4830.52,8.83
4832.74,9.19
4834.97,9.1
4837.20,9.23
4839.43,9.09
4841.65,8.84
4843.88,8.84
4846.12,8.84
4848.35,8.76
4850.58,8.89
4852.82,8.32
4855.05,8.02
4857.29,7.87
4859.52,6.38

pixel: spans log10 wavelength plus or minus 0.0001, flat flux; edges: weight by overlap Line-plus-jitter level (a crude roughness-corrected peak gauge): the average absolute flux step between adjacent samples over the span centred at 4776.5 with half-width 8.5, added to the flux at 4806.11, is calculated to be 9.64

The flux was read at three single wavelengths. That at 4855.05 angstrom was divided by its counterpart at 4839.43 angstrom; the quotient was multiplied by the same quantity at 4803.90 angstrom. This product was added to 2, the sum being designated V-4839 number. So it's 10.3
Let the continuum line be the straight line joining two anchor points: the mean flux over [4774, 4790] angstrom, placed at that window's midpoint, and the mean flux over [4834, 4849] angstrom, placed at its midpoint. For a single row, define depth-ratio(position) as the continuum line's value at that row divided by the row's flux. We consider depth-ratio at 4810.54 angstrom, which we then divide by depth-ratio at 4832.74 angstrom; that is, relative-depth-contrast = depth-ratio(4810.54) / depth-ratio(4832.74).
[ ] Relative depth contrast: 1.02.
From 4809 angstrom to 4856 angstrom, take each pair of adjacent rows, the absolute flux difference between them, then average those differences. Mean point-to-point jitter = 0.19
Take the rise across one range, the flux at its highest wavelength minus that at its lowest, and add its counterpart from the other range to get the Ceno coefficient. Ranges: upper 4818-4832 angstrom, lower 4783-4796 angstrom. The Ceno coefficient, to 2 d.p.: -0.43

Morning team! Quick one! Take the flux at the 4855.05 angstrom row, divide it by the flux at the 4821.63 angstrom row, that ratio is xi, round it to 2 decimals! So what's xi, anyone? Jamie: 0.89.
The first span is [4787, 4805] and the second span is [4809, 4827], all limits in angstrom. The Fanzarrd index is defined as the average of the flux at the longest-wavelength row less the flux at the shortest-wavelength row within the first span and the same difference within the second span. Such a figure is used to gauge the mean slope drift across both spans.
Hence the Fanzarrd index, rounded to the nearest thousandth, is -0.090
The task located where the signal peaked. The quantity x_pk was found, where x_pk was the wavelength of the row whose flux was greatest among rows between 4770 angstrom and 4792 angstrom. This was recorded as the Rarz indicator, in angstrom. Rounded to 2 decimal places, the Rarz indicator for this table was 4781.83 angstrom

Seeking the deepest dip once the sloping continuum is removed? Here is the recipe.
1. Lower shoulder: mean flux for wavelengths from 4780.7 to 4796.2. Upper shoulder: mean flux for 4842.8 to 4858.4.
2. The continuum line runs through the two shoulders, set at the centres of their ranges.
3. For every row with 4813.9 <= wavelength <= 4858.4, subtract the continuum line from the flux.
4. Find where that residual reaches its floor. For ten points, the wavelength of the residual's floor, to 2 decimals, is 4857.29 angstrom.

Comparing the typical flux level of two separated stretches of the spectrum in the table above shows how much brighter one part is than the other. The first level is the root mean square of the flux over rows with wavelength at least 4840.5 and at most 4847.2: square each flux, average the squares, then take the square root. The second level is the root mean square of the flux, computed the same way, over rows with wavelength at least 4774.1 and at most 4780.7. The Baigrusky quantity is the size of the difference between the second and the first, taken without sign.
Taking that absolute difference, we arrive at 0.50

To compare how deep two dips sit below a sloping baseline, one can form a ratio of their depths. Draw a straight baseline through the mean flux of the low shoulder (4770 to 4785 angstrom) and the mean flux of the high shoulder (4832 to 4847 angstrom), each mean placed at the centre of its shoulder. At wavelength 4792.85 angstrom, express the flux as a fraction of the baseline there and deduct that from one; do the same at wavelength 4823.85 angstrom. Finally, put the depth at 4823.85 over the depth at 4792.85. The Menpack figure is -1.6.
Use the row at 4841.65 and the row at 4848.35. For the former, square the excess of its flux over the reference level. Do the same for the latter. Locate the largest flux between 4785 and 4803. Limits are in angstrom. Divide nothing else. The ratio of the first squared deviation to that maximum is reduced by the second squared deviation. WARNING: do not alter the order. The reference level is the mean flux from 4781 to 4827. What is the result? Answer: -0.3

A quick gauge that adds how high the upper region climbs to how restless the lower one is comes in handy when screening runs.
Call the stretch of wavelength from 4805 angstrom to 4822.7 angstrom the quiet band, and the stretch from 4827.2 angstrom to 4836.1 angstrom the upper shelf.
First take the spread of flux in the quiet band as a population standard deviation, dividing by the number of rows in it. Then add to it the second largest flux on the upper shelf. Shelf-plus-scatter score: 9.3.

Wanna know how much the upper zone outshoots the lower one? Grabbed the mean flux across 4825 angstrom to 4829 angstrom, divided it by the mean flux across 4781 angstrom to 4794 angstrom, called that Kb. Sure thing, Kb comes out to 0.95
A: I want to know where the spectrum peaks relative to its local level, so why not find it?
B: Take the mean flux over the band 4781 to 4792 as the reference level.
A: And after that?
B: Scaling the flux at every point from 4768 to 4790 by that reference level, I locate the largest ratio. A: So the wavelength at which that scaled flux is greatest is 4781.83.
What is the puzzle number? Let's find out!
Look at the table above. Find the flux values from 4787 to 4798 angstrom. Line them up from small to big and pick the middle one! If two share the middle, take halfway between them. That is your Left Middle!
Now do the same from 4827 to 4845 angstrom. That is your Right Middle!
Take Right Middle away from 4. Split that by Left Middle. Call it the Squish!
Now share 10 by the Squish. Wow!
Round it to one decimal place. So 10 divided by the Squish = -18.7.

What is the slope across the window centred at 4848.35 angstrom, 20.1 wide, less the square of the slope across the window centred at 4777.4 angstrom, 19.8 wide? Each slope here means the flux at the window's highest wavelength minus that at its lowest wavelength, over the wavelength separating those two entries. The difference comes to -0.069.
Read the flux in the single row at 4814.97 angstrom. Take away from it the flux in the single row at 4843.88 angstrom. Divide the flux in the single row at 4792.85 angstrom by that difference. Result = 23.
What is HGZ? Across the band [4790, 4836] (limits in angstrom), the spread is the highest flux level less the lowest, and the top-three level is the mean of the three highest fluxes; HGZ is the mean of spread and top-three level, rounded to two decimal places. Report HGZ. 5.18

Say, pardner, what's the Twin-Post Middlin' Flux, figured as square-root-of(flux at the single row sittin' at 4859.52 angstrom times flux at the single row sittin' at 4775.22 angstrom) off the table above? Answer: 7.7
